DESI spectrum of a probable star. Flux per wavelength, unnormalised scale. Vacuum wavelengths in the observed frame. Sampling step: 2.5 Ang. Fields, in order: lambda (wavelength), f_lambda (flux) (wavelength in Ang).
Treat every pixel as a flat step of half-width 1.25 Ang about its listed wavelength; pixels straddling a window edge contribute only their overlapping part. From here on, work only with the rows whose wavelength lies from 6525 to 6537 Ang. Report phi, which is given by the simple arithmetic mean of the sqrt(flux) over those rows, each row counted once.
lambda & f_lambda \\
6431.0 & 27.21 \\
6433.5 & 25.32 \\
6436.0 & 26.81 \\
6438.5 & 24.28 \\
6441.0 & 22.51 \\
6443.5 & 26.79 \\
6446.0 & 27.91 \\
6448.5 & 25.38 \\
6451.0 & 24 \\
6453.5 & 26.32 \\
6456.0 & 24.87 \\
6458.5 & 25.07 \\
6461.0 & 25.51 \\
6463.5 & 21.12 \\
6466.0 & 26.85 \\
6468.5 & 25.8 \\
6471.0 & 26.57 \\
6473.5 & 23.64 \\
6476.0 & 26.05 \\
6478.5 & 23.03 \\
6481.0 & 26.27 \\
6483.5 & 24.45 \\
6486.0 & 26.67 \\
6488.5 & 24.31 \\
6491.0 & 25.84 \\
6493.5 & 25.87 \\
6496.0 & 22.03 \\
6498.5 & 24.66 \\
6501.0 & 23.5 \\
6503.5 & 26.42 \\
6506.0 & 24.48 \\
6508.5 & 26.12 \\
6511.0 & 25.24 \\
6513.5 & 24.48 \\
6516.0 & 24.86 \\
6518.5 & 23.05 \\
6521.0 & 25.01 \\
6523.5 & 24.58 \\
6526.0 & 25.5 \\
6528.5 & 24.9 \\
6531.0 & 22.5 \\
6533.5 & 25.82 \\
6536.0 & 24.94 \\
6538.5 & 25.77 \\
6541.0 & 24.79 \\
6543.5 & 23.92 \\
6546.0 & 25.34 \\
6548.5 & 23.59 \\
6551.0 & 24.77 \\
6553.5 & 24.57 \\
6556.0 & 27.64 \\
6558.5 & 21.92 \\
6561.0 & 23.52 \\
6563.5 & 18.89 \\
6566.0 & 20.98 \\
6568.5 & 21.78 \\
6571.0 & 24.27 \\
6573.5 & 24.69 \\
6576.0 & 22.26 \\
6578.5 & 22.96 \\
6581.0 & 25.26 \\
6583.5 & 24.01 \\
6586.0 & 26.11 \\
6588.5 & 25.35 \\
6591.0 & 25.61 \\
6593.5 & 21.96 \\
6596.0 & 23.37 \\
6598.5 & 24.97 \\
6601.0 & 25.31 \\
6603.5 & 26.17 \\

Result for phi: 4.97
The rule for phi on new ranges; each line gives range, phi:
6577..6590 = 4.97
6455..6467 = 4.96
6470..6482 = 5.01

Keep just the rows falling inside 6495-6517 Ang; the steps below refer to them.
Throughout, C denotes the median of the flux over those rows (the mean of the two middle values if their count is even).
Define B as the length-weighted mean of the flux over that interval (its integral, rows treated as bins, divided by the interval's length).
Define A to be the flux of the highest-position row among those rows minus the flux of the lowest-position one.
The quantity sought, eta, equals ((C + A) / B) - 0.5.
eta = 0.61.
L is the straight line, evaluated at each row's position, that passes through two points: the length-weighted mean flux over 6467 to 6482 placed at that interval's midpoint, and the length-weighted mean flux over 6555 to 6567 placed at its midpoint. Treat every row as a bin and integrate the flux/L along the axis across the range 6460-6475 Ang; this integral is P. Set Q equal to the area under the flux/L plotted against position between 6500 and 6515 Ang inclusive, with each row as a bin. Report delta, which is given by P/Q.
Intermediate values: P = 14.7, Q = 15.5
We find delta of 0.95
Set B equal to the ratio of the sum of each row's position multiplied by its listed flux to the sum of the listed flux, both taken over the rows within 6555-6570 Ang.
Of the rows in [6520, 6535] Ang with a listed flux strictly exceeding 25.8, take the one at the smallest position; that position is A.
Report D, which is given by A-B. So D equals -28.4 Ang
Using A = 6533.5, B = 6561.9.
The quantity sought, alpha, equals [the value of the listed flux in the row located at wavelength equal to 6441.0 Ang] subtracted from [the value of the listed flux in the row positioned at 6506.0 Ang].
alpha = 2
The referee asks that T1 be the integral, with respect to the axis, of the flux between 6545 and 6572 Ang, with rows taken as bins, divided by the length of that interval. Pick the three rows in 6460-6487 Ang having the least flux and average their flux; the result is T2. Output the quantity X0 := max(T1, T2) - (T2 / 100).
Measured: 23.1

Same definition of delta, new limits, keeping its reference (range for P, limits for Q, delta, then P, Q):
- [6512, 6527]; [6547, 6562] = 0.96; 15.5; 16.1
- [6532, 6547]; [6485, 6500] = 1.07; 16.2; 15.1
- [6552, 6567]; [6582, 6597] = 0.90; 15.3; 16.9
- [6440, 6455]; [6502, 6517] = 0.94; 14.7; 15.7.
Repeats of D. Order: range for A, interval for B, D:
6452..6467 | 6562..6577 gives -116.5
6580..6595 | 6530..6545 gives 48.7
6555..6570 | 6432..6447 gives 116.2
